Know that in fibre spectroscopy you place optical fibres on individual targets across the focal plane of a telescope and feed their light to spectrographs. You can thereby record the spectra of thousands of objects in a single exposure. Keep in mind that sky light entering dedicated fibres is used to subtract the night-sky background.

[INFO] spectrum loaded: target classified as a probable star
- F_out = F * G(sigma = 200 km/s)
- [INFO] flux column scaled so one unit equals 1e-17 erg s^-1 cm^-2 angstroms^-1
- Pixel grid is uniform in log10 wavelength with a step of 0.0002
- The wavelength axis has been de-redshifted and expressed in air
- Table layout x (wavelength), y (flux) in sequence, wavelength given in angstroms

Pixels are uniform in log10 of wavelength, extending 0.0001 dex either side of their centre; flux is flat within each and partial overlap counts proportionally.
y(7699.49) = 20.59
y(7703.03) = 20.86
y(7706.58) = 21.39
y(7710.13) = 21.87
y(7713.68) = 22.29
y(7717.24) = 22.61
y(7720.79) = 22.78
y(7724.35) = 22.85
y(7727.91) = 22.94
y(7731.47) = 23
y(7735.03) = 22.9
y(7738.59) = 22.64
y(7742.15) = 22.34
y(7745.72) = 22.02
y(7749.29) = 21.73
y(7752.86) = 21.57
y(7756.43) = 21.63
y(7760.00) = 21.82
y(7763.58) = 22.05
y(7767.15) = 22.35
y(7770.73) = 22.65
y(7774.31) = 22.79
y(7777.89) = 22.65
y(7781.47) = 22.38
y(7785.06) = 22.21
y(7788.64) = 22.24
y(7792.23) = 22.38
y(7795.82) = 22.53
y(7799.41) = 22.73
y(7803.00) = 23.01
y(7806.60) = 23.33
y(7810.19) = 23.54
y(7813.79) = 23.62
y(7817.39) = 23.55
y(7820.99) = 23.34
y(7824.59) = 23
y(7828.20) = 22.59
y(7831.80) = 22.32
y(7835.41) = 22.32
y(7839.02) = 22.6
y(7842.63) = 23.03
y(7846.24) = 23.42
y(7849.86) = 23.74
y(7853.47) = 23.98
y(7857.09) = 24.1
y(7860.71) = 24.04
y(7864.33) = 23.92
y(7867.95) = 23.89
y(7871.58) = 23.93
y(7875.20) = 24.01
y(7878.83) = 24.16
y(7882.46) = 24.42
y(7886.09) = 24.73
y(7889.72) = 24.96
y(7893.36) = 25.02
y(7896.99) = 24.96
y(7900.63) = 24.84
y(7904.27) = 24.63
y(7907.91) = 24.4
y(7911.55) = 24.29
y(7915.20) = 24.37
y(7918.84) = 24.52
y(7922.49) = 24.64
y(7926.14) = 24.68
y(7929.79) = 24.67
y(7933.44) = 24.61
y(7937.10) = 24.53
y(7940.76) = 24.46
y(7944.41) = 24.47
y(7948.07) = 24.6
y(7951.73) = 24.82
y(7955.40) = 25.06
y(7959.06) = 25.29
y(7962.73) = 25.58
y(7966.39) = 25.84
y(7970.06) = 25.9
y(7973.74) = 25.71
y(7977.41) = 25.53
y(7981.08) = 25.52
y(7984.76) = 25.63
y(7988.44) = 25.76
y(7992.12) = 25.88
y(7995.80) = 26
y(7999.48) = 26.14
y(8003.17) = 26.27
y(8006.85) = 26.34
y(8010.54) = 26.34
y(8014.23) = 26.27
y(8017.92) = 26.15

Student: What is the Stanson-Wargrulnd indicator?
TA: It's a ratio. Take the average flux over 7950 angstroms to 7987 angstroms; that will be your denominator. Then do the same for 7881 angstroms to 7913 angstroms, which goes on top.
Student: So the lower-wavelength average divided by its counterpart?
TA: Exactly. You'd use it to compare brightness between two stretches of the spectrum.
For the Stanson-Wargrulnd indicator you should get 0.969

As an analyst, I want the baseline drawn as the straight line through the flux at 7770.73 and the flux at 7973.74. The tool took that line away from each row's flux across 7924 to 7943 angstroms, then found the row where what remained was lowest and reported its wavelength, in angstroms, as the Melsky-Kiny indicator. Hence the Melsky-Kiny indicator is 7940.76 angstroms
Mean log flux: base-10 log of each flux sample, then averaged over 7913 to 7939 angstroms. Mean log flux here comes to 1.39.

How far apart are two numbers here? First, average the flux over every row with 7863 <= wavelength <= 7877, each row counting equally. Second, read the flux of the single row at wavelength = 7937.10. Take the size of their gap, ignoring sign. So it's 0.6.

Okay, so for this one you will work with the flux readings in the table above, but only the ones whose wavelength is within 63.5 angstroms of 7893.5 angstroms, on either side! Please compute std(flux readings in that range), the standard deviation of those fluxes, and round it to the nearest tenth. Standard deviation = 0.7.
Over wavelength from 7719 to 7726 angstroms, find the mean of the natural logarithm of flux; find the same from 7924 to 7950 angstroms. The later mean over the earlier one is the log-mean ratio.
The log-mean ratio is 1.02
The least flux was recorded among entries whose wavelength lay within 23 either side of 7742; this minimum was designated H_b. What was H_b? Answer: 21.57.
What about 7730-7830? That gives 21.57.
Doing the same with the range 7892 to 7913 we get 24.29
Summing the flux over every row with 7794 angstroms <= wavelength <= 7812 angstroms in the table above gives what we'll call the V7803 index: 115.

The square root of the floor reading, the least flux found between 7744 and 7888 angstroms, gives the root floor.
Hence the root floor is 4.64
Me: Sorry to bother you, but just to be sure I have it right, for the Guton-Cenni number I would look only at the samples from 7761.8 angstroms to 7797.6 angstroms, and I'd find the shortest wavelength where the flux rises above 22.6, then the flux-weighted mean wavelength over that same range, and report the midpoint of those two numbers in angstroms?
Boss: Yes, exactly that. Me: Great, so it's 7775.2 angstroms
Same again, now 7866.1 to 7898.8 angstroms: 7875.3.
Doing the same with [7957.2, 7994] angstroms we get 7967.3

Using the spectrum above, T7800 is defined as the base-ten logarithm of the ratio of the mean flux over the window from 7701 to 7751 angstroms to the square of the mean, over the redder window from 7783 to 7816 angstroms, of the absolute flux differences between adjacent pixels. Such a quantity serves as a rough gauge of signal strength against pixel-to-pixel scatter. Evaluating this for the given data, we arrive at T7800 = 2.86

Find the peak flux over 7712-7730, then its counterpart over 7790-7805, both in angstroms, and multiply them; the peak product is 528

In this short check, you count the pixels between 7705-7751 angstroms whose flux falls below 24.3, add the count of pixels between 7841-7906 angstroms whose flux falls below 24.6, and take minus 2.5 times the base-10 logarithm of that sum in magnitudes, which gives -3.5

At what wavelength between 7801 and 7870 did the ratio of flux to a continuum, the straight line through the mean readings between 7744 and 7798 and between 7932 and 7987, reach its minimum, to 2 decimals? 7835.41 angstroms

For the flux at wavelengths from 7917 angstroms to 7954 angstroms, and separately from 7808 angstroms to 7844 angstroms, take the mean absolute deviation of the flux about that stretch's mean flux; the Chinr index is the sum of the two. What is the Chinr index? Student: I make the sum 0.51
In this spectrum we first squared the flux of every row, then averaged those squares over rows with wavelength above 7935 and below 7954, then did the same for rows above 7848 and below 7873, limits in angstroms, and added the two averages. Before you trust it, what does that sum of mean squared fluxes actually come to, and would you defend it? 1177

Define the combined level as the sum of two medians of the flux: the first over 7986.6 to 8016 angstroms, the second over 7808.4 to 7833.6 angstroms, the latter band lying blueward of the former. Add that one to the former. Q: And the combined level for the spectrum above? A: 49.5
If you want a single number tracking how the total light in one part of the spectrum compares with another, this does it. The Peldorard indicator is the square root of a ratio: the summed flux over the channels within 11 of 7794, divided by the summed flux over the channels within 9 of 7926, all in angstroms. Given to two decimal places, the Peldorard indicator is 1.05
